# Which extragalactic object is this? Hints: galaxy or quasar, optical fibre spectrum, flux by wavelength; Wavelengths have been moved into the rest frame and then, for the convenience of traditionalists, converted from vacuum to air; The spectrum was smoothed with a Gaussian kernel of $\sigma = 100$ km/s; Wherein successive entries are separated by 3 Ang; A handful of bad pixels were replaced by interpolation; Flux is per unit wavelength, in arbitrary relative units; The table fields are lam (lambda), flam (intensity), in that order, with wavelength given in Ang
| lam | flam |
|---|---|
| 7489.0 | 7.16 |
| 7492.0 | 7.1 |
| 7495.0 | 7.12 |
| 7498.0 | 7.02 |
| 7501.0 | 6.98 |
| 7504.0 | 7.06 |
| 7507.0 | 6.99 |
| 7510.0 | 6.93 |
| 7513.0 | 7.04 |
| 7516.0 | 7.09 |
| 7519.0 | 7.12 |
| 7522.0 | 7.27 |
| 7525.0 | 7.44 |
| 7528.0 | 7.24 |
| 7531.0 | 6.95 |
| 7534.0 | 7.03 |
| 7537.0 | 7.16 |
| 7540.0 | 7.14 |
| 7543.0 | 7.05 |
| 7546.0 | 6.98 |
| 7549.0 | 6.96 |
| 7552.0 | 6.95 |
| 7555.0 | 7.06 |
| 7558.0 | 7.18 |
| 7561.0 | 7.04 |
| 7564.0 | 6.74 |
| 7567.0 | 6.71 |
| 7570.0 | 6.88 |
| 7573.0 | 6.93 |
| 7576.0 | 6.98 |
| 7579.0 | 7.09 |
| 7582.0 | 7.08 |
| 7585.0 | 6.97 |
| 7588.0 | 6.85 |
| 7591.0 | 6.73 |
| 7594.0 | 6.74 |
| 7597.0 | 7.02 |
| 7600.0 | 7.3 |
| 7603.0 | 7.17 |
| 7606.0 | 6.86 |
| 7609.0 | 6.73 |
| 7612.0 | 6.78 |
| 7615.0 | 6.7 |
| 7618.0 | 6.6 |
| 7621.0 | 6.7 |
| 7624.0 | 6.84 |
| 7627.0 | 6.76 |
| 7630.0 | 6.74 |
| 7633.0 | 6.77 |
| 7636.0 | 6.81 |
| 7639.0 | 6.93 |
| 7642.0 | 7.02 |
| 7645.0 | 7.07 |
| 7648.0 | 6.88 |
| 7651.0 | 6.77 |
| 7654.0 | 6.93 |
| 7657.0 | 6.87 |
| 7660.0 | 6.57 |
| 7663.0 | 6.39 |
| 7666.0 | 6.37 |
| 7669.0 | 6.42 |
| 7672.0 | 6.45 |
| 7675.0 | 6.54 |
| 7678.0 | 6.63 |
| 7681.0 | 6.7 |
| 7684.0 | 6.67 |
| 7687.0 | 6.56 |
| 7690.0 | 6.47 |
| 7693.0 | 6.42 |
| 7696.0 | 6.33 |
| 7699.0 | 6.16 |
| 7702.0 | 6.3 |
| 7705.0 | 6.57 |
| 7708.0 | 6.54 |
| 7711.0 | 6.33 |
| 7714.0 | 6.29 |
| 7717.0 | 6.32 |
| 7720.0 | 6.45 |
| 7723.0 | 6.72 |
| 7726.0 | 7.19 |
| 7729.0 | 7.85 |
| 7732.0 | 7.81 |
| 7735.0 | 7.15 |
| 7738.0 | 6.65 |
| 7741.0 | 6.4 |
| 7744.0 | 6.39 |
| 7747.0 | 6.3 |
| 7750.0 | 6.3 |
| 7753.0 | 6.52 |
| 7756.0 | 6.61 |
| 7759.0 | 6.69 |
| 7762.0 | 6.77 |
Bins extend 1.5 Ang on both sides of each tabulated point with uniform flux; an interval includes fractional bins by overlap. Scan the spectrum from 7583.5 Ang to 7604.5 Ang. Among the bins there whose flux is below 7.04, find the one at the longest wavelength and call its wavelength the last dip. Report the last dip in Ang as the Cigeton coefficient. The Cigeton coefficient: 7597.0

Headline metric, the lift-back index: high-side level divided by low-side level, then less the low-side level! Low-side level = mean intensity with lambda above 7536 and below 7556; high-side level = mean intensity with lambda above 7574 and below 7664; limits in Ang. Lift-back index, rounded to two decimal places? -6.07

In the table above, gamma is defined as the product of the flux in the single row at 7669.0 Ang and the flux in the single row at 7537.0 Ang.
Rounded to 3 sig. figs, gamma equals 46.0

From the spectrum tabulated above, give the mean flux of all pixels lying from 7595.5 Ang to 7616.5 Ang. 6.94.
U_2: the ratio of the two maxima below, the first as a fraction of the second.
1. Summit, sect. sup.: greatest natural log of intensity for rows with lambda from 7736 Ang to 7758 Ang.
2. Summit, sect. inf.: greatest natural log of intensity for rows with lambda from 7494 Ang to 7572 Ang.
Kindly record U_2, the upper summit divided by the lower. 0.94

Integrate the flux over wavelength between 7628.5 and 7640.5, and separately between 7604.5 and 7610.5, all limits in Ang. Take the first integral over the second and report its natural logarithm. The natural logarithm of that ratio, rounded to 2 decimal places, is 0.70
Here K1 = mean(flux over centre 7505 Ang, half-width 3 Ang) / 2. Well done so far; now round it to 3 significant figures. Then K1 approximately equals 3.51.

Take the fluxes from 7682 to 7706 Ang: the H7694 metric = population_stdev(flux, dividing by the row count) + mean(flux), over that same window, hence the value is 6.59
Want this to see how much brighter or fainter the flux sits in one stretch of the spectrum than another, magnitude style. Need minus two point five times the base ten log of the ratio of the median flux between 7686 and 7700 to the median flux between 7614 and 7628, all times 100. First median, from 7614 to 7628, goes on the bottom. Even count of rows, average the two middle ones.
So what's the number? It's 4.6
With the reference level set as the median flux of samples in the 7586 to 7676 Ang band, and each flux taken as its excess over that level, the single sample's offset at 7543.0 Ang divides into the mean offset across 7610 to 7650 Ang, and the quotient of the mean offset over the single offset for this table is 0.2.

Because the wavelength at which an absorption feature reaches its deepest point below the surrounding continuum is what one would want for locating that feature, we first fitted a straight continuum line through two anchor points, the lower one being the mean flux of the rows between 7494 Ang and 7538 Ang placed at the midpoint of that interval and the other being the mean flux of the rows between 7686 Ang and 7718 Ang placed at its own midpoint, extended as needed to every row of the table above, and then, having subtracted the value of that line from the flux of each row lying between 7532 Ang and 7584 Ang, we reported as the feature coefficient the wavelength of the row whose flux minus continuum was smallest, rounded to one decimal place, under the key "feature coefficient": 7567.0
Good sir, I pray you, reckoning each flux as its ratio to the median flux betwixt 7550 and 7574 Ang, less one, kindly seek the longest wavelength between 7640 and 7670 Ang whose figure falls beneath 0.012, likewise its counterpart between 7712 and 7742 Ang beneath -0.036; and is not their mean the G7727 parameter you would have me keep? 7705.0 Ang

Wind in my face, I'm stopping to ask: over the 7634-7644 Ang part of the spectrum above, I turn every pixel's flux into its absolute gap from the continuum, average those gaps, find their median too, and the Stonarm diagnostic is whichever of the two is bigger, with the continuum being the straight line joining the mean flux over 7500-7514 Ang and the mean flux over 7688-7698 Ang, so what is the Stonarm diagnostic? 0.35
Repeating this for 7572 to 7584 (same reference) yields 0.26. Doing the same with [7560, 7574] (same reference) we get 0.12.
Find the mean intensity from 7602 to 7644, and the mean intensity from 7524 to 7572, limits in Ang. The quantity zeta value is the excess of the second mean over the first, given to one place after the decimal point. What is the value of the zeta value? 0.2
